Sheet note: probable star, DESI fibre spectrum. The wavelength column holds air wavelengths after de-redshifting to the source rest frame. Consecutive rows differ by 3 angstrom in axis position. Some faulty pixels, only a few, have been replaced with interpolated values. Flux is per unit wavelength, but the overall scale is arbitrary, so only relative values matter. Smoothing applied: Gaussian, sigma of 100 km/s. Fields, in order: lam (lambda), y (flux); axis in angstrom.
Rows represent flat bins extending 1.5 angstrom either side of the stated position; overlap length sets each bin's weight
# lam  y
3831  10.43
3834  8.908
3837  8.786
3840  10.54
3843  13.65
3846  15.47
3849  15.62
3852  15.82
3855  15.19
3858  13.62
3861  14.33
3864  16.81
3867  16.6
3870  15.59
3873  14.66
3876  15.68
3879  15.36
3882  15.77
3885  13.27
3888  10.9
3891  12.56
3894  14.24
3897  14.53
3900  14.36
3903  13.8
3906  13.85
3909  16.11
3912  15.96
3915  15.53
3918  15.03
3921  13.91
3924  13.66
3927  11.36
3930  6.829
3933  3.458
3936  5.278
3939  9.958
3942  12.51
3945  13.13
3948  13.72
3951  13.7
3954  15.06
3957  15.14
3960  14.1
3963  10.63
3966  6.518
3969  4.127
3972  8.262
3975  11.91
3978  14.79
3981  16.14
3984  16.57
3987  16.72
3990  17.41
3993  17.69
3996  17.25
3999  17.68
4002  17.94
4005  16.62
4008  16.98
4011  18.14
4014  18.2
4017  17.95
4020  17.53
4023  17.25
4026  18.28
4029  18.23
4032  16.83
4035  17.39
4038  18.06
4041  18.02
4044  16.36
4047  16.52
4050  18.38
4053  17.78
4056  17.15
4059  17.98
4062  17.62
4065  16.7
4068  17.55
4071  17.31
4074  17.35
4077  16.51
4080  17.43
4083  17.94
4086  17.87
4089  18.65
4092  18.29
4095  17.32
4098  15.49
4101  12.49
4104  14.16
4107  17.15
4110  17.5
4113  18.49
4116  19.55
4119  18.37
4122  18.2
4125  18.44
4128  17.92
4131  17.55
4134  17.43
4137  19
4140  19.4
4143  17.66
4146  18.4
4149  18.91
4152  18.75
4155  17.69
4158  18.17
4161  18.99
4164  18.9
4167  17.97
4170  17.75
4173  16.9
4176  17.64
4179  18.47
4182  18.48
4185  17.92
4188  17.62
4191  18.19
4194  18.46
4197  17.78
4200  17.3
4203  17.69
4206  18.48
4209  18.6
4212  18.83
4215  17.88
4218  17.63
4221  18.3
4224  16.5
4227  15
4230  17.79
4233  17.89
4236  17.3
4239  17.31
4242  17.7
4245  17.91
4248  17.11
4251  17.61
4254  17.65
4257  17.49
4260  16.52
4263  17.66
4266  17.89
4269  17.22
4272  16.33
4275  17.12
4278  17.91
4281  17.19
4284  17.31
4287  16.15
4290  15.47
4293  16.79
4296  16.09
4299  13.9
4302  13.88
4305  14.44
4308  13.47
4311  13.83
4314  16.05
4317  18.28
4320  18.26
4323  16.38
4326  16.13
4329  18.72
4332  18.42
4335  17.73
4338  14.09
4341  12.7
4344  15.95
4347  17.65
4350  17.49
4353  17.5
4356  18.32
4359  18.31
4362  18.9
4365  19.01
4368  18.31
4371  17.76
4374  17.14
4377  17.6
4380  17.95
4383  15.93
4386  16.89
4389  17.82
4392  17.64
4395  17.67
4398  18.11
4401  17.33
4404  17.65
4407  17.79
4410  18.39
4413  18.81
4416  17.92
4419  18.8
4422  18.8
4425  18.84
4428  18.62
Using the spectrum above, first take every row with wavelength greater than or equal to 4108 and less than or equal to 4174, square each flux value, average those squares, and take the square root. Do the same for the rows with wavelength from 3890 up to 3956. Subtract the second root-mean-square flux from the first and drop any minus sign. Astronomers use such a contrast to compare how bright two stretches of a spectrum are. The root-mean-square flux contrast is 5.2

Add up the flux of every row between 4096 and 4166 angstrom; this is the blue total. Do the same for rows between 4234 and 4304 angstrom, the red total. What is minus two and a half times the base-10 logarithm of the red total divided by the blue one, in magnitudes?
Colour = 0.058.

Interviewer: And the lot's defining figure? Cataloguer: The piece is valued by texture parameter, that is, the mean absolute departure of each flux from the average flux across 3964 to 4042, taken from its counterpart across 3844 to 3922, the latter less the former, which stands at -1.6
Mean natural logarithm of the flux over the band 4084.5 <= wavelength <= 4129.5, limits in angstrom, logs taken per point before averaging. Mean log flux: 2.85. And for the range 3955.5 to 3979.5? 2.29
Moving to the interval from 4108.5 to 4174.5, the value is 2.90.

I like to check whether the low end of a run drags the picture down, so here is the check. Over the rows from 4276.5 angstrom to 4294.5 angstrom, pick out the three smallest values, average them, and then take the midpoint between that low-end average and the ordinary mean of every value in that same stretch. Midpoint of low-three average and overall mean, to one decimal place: 16.5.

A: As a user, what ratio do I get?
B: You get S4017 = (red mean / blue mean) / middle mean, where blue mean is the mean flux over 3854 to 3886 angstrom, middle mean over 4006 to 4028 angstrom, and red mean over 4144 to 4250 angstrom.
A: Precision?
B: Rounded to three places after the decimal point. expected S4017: 0.066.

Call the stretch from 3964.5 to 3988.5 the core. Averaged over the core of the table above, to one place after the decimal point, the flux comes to 11.9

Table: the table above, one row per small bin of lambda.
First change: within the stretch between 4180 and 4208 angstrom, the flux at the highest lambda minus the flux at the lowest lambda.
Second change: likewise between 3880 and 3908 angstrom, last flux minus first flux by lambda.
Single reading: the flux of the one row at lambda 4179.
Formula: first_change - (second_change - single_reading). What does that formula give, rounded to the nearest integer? 20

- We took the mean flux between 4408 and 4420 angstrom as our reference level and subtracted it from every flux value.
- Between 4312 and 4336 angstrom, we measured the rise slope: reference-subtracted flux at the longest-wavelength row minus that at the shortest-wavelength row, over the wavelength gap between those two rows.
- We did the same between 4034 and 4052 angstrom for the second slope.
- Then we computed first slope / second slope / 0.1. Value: 12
